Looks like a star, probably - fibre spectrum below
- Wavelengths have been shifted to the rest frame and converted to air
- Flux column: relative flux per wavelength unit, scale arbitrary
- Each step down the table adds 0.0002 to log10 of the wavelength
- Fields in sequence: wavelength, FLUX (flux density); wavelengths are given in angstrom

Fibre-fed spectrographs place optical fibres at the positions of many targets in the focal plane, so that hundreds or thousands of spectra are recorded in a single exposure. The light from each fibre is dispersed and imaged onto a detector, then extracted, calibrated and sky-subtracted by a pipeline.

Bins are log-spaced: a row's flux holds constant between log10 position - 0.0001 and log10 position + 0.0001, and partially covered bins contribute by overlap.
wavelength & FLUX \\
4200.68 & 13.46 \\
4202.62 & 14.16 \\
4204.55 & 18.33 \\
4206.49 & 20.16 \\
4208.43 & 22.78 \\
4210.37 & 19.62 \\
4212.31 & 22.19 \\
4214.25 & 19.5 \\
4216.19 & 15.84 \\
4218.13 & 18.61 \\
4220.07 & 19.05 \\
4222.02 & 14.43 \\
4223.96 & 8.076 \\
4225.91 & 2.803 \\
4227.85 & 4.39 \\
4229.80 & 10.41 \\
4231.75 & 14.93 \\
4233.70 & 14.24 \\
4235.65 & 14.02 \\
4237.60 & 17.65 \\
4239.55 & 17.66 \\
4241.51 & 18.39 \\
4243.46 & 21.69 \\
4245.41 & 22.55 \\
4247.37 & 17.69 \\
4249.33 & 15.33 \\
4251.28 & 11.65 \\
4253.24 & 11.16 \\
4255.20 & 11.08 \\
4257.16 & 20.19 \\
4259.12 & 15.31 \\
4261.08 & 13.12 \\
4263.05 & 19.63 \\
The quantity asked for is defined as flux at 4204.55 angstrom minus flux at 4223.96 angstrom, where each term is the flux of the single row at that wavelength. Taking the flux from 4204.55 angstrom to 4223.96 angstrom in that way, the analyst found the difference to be 10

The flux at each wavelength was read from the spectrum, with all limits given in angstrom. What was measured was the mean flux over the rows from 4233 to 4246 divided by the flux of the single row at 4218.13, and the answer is 0.97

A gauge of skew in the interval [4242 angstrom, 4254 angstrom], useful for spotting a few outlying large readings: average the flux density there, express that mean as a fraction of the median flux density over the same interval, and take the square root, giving 1.01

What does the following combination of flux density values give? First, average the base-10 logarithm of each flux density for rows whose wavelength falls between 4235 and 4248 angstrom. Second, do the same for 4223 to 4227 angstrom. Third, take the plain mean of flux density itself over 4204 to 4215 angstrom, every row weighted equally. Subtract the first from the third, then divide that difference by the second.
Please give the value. 28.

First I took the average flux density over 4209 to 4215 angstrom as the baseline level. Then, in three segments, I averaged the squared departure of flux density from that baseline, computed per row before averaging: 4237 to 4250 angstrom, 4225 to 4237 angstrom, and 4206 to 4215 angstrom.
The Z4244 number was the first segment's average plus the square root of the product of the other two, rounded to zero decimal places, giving 25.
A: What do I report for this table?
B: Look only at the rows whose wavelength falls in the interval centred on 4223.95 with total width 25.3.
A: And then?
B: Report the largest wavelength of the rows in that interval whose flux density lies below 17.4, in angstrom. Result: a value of 4235.65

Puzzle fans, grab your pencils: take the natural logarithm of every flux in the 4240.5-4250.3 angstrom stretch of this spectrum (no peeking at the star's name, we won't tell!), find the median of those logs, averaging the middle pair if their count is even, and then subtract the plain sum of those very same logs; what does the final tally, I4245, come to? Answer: -11.8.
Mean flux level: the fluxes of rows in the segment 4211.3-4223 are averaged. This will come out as 18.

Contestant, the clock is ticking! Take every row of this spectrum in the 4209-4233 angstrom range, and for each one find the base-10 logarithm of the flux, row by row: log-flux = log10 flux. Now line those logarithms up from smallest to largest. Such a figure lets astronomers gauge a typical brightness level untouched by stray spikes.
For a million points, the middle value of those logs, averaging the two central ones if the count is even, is 1.19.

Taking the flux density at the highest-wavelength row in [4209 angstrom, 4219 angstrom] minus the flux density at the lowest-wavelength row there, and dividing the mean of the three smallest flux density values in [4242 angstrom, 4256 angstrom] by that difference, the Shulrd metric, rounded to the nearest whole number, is -11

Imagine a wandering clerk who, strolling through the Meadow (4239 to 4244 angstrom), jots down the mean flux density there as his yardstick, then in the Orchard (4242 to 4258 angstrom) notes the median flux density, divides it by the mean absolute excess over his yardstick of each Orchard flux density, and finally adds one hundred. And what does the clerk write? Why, 104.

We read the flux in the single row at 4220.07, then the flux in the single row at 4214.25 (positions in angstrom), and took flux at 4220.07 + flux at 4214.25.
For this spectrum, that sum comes 39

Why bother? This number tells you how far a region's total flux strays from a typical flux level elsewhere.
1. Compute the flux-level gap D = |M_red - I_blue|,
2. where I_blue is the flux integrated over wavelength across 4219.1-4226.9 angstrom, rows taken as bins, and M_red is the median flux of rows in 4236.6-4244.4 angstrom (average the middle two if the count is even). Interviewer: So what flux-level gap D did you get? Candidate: 68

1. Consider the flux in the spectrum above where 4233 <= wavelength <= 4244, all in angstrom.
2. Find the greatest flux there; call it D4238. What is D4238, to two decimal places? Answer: 21.69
